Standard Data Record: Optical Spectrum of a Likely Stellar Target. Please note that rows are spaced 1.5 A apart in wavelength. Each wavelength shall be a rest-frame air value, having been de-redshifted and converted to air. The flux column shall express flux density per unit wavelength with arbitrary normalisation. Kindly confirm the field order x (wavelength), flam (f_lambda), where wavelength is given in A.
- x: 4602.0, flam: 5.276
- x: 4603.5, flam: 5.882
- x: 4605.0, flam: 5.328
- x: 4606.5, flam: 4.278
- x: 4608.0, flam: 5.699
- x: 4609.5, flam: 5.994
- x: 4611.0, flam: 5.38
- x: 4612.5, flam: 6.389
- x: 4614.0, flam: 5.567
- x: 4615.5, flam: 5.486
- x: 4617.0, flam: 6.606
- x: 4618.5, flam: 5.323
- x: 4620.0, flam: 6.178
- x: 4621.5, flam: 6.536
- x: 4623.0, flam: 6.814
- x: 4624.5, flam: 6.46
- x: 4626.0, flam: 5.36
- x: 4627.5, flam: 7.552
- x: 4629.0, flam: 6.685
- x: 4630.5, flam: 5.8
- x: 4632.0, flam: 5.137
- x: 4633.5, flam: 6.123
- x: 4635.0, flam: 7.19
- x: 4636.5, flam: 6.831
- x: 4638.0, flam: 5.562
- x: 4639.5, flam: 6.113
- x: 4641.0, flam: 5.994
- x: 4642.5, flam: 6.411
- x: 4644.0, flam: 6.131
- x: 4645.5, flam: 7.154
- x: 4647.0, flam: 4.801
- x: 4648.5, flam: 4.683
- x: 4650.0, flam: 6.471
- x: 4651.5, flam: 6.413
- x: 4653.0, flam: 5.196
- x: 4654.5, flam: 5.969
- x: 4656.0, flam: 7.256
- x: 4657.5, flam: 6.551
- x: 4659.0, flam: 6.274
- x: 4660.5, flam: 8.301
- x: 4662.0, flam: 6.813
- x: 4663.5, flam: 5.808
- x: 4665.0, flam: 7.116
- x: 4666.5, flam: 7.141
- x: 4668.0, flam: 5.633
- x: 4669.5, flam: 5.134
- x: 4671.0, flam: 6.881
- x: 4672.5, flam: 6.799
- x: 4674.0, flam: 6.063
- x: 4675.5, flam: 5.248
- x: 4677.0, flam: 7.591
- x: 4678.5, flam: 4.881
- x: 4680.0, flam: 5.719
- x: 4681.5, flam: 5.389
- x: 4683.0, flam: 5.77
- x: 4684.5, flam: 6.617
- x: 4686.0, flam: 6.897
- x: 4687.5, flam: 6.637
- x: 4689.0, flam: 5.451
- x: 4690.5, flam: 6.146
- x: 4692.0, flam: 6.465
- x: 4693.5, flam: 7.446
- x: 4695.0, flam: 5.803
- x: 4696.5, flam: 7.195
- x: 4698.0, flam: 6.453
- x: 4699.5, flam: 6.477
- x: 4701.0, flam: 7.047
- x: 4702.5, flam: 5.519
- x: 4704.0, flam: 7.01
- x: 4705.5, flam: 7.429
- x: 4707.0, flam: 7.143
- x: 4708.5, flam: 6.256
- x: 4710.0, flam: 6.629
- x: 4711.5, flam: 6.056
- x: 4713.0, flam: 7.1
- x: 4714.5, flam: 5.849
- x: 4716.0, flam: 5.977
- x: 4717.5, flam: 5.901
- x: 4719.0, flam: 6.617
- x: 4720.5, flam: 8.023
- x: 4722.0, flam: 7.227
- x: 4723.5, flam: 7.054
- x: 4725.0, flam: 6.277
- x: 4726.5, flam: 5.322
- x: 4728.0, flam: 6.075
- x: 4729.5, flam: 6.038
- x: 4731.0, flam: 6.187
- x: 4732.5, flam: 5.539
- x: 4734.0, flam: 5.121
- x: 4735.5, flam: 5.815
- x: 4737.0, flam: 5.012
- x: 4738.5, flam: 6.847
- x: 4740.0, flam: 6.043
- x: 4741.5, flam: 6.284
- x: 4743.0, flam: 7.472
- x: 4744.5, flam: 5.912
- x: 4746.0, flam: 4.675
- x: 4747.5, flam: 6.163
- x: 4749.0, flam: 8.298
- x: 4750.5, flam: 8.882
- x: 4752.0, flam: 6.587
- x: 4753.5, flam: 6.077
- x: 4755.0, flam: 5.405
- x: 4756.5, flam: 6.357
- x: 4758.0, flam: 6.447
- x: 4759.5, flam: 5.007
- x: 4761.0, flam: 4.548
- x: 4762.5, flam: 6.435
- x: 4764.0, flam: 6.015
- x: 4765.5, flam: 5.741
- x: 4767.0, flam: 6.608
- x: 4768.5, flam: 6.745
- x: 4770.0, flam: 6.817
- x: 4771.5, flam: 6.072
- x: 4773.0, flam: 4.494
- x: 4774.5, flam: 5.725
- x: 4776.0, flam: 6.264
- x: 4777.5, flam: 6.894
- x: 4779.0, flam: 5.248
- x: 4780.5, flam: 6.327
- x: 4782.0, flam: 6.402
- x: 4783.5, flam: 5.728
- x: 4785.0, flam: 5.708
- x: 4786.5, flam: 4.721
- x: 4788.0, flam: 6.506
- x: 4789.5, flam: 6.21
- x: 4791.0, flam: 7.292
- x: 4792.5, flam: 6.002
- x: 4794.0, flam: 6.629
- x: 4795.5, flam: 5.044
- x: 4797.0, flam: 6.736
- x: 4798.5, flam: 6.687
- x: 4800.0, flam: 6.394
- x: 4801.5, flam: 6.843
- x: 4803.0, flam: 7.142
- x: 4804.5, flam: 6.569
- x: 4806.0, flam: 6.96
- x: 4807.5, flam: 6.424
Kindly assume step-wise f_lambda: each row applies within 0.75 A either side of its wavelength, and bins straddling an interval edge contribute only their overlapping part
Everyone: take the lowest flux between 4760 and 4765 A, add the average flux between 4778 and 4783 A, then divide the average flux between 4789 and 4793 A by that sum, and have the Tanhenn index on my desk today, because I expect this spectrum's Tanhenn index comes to 0.62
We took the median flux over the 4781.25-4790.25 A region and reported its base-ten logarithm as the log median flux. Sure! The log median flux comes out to 0.7759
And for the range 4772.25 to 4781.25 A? 0.7778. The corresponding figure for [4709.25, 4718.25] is 0.7793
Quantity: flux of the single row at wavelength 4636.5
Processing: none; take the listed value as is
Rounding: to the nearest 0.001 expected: 6.831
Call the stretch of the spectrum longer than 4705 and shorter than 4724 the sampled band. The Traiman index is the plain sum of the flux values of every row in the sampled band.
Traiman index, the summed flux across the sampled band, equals 87.3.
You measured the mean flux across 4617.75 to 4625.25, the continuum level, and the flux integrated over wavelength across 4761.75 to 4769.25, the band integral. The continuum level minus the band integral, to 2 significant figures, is -41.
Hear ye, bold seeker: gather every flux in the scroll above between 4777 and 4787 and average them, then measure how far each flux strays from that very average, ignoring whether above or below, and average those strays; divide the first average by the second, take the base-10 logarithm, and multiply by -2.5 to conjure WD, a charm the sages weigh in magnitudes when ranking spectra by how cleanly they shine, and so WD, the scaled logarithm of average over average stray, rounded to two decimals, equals -2.51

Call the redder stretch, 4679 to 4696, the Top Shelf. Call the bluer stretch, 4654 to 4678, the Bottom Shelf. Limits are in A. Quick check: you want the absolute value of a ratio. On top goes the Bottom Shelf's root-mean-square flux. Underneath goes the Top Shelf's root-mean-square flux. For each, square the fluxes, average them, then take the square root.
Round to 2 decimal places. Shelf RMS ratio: 1.06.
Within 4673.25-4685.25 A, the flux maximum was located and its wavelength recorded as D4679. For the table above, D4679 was 4677.0 A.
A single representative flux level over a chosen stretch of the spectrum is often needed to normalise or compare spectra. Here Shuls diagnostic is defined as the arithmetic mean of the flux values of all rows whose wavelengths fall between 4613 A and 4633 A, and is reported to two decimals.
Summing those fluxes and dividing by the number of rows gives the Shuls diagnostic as 6.12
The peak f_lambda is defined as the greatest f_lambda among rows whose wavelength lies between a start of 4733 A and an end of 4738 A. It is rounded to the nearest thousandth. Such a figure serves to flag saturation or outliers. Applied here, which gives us 5.815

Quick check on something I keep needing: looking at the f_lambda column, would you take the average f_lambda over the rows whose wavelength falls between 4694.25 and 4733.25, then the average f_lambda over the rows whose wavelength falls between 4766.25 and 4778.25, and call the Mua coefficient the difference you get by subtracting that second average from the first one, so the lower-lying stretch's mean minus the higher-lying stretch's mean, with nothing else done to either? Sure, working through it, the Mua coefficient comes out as 0.27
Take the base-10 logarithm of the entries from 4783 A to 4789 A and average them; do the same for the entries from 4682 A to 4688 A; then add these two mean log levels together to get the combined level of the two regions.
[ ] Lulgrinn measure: 1.56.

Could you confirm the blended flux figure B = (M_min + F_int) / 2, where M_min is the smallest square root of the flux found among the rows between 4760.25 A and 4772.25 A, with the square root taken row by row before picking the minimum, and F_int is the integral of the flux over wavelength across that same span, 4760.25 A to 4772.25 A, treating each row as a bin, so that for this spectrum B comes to 37.8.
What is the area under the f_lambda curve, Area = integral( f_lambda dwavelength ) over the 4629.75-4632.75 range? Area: 16.4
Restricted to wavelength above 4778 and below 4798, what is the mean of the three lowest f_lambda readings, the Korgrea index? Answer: 5.0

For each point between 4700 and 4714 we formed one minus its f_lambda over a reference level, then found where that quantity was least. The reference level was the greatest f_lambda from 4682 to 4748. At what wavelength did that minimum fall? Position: 4705.5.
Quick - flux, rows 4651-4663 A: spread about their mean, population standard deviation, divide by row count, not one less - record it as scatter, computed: 0.86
